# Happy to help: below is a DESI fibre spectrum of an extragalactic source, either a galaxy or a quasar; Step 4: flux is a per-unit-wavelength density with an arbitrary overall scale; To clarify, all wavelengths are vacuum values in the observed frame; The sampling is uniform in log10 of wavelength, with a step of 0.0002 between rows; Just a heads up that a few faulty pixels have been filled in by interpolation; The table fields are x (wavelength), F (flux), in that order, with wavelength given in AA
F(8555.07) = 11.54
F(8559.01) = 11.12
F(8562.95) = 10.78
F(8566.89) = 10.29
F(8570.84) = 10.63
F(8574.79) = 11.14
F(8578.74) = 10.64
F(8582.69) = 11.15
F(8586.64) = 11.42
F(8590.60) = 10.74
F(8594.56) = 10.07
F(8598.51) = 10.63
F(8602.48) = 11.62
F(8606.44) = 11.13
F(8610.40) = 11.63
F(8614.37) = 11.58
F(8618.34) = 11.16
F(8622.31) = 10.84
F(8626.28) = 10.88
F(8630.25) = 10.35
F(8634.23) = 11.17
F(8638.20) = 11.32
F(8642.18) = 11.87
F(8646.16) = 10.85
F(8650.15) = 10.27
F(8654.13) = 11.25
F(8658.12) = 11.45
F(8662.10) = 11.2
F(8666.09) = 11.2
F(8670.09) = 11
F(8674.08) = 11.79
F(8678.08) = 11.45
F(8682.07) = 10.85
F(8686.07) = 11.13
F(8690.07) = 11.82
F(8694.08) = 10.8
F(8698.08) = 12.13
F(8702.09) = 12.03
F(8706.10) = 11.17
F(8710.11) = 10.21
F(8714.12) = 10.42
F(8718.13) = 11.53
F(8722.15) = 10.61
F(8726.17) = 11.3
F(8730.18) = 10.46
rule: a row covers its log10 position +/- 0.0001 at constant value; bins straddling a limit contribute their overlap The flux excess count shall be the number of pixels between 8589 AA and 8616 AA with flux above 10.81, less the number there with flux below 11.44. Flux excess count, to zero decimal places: 0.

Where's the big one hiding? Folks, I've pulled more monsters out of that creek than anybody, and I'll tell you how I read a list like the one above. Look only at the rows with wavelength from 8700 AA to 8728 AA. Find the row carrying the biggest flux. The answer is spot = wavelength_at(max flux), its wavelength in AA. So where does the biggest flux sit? 8702.09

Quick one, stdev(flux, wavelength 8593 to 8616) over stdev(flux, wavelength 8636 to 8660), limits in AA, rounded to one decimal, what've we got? 1.2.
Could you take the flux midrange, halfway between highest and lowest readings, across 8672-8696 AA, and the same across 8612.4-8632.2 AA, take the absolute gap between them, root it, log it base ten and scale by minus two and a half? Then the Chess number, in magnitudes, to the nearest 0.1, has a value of 0.6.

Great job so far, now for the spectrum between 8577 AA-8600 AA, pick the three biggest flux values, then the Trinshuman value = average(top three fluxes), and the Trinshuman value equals 11.1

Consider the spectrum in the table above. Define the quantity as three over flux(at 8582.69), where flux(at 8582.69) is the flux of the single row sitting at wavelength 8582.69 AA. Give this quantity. 0.269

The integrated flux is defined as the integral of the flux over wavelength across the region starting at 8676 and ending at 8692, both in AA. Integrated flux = 181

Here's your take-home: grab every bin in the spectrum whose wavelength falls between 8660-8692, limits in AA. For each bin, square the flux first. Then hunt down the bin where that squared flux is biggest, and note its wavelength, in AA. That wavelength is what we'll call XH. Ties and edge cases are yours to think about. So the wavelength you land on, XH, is 8690.07 AA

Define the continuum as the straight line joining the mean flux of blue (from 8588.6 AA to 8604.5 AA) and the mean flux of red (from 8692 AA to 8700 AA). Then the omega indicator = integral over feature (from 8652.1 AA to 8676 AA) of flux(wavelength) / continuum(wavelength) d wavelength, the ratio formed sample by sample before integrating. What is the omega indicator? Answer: 24 AA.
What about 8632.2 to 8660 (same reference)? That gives 28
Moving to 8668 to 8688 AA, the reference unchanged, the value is 20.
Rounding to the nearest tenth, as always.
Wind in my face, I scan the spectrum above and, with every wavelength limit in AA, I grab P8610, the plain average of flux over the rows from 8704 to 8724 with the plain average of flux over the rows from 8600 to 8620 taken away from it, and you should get -0.6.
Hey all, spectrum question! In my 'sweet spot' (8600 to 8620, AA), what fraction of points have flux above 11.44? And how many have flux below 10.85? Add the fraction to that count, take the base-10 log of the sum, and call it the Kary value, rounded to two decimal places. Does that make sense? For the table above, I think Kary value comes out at -0.22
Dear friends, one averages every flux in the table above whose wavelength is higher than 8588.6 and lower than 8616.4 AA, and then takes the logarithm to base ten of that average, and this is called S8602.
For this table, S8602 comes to 1.04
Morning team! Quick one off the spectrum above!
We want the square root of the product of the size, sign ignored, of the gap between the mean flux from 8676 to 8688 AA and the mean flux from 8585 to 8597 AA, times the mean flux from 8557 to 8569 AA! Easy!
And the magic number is 2.1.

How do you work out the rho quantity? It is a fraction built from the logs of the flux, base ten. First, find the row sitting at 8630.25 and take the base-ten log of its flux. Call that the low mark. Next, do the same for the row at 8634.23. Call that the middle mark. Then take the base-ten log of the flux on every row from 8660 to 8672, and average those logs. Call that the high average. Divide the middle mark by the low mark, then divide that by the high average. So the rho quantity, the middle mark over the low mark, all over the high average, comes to 0.99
